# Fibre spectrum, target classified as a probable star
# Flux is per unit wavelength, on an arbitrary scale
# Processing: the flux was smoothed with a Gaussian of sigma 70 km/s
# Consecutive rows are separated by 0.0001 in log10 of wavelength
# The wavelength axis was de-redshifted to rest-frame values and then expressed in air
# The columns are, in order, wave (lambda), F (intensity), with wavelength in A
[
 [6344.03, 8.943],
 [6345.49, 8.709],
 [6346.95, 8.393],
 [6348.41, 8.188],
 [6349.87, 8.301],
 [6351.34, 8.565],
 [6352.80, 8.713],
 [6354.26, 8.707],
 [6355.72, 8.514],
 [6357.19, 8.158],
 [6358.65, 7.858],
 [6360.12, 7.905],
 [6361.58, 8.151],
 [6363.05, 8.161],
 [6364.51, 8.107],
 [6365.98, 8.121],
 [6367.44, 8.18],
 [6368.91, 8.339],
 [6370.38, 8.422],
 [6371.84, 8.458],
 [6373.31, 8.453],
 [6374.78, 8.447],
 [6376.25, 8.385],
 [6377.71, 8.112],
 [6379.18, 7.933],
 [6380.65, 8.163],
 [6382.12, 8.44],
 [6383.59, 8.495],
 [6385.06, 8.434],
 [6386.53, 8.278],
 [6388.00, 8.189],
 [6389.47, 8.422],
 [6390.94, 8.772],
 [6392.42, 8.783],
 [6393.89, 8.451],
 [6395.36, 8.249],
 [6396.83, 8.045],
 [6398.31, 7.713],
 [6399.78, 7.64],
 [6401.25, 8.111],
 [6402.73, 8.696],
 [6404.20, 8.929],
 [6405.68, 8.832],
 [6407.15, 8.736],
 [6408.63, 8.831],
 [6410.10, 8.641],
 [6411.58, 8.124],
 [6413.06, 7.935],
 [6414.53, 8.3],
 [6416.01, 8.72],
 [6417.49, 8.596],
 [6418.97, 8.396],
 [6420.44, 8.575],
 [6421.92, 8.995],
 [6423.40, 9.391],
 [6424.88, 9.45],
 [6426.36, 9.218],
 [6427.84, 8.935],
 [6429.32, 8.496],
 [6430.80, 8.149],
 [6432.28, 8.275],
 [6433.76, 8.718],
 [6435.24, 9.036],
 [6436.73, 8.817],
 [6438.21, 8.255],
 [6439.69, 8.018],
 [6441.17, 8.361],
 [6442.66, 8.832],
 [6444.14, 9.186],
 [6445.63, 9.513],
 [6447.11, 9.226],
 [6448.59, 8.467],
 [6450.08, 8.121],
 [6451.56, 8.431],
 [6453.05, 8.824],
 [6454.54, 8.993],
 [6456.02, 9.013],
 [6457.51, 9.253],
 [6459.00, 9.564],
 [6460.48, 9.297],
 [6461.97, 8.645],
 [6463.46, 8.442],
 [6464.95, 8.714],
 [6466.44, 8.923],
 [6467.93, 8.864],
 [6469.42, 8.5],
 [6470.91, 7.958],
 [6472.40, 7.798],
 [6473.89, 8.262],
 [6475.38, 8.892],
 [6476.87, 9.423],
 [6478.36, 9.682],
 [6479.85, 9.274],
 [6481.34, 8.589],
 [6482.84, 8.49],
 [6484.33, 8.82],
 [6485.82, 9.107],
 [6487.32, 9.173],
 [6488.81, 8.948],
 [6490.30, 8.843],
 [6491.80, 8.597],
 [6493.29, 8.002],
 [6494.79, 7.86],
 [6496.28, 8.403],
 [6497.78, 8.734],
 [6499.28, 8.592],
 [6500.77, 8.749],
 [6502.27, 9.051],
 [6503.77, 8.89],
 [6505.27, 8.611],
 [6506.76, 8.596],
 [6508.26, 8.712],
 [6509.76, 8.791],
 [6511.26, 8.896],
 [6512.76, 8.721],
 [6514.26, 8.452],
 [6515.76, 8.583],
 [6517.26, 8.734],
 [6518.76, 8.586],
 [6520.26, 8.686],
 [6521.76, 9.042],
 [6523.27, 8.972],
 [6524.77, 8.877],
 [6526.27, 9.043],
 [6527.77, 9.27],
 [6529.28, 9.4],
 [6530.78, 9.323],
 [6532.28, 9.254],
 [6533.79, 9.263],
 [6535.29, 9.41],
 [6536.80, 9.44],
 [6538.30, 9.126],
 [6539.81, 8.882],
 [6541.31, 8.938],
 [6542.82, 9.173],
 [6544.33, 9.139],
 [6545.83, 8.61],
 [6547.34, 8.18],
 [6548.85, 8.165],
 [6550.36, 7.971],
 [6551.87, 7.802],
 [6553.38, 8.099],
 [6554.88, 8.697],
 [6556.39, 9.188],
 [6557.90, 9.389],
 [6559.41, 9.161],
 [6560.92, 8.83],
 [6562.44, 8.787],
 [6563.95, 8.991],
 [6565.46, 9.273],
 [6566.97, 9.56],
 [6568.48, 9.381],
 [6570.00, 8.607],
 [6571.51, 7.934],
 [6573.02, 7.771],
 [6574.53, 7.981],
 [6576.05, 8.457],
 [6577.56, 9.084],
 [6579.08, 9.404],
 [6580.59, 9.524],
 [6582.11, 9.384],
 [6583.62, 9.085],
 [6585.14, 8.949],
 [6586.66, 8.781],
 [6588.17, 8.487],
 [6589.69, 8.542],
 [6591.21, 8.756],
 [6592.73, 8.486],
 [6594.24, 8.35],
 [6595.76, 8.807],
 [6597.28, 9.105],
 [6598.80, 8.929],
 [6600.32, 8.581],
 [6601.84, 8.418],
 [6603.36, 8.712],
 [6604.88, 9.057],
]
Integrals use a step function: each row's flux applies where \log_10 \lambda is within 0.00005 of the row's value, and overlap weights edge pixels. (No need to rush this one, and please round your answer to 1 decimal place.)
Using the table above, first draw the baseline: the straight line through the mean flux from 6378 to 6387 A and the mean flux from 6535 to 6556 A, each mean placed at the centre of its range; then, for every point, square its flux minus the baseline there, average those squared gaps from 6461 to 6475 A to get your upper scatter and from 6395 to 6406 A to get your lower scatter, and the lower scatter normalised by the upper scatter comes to 1.5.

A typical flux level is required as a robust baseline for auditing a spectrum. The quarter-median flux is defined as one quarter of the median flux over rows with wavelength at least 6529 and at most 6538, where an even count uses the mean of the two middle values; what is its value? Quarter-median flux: 2.34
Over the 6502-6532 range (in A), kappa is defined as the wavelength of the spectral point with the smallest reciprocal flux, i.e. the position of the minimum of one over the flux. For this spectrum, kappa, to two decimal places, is 6529.28 A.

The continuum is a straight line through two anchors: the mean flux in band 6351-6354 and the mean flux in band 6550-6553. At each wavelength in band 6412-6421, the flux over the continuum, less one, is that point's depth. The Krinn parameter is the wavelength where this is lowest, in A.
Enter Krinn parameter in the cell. 6413.06 A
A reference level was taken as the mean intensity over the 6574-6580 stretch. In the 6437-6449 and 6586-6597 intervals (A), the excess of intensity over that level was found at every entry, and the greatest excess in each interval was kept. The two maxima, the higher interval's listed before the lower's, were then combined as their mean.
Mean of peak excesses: 0.4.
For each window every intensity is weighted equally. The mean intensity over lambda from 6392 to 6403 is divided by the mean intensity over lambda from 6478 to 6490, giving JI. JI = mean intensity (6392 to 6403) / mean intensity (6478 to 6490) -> 0.91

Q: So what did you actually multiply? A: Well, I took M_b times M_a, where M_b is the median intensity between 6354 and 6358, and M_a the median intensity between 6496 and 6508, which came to 74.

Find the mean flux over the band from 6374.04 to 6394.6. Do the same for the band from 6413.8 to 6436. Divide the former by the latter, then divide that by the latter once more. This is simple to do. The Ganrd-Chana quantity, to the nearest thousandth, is 0.109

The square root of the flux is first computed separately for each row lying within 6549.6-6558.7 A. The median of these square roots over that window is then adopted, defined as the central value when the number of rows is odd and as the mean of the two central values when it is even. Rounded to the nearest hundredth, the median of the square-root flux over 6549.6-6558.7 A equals 2.90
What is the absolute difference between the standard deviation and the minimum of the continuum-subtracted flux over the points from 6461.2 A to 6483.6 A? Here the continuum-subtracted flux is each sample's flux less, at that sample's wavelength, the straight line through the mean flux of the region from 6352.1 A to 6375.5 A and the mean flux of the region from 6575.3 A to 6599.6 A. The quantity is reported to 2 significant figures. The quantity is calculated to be 1.3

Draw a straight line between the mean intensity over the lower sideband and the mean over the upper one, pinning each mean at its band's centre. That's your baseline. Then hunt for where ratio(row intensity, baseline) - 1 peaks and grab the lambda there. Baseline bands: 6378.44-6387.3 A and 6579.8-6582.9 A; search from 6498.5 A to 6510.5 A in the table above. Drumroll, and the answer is 6502.27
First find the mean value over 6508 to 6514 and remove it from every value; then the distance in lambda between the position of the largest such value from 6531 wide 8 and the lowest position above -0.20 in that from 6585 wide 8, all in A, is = 52.8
